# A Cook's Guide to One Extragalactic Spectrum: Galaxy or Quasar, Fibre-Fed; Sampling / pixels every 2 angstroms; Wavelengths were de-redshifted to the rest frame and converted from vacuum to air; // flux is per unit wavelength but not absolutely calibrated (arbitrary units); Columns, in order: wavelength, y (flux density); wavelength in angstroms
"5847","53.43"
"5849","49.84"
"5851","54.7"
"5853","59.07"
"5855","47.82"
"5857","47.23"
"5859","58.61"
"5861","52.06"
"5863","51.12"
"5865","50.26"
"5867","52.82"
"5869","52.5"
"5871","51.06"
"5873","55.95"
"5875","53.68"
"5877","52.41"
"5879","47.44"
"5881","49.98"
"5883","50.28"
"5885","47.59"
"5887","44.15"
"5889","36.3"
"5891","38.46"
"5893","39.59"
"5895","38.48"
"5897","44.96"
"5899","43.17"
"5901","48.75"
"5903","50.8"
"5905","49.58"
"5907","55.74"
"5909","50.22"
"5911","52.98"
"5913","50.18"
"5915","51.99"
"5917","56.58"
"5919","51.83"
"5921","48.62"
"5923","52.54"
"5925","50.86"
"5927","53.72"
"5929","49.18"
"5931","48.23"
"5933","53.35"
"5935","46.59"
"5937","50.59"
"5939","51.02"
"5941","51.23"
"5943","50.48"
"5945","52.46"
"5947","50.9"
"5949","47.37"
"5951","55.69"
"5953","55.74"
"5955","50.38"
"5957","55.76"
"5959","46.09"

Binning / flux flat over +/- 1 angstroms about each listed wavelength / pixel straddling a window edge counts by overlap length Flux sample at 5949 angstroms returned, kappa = 47.37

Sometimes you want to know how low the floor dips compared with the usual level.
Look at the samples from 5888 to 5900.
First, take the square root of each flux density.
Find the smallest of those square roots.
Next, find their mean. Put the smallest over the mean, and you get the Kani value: 0.951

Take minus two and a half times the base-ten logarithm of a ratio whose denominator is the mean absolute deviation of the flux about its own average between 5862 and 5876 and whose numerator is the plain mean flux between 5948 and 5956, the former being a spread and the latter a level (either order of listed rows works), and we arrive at -3.9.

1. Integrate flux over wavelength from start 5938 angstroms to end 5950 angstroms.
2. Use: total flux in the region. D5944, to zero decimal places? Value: 607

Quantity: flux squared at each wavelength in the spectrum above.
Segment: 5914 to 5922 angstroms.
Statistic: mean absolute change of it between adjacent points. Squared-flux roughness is 445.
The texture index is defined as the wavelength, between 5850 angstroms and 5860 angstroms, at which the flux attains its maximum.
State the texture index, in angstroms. 5853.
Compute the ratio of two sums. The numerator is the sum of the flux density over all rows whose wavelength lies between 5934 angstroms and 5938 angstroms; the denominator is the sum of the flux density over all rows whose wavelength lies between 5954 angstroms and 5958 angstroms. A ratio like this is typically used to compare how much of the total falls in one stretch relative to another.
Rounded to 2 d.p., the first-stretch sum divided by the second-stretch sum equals 0.92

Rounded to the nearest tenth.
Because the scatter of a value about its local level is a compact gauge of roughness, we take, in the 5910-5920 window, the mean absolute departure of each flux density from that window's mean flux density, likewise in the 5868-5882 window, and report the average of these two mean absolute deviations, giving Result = 1.8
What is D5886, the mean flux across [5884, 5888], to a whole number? 46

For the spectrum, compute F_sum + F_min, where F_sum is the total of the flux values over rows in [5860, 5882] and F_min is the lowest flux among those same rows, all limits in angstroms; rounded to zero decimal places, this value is 617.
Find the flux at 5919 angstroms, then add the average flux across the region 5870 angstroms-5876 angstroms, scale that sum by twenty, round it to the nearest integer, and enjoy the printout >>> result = 2108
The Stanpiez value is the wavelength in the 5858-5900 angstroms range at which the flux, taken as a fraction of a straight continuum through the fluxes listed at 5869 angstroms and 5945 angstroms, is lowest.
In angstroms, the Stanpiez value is 5889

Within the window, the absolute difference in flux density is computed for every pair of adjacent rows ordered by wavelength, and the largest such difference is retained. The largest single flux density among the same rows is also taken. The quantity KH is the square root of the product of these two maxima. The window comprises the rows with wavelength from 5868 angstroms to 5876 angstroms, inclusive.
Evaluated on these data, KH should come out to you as 16.5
